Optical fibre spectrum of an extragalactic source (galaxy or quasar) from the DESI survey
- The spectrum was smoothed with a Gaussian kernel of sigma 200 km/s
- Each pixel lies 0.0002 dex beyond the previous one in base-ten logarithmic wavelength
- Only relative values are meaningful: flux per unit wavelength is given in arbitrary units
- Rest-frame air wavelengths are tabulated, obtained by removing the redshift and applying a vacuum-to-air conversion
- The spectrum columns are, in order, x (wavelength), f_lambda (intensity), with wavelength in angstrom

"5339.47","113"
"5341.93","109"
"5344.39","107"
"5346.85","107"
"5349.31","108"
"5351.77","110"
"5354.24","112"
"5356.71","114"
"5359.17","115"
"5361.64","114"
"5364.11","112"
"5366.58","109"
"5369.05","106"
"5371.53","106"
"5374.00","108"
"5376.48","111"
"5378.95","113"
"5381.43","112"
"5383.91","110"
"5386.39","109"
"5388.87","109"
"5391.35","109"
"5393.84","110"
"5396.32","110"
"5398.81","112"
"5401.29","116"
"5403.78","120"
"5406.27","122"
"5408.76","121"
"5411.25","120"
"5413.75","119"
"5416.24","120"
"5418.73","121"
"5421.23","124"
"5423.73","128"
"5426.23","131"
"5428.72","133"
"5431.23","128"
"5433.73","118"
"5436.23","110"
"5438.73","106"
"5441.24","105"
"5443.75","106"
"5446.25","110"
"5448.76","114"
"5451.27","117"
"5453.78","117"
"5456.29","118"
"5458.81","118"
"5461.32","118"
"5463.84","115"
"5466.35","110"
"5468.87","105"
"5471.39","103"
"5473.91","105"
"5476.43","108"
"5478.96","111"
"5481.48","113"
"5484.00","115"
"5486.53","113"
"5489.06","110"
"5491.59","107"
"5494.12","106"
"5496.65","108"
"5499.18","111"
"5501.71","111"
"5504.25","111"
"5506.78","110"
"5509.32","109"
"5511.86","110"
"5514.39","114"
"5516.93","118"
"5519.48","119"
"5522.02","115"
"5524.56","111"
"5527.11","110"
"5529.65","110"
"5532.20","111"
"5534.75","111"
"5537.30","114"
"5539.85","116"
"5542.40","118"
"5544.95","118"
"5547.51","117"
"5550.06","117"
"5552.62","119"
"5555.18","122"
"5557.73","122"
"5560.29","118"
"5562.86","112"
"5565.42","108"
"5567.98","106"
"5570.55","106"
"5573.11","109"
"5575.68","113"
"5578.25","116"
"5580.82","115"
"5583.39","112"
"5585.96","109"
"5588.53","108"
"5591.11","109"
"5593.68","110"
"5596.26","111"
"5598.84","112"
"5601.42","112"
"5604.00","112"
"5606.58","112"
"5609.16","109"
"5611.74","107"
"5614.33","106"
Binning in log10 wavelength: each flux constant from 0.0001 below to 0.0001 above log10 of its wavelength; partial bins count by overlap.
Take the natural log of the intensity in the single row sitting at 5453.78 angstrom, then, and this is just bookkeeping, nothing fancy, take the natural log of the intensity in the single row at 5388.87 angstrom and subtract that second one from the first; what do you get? 0.07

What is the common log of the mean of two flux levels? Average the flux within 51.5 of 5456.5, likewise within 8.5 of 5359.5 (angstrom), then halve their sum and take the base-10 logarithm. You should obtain 2.055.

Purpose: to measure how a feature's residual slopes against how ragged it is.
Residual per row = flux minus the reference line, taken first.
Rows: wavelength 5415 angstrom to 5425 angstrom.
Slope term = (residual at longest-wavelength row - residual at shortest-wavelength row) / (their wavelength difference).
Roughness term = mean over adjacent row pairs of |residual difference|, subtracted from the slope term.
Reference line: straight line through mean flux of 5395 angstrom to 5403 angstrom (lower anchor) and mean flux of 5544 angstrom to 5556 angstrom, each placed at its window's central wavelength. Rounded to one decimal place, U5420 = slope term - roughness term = -1.5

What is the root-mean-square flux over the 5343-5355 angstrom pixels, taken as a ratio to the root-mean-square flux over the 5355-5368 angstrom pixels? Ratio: 0.96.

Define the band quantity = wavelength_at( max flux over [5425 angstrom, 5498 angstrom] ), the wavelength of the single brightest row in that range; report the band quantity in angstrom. 5428.72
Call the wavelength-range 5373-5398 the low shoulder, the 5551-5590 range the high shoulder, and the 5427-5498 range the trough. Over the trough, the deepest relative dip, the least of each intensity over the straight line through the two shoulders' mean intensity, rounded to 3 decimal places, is 0.924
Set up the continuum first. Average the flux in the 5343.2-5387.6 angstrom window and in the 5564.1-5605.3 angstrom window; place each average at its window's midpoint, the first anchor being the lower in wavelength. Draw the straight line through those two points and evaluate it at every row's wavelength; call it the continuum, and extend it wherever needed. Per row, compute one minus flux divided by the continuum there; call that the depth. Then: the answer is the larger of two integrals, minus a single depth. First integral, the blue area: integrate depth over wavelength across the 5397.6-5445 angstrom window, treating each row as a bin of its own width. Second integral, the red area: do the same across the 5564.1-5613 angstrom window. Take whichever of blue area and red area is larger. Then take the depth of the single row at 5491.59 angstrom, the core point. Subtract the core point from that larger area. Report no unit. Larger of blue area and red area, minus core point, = 0.05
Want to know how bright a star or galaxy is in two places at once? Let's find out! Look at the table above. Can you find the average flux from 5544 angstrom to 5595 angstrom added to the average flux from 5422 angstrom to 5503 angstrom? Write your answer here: 227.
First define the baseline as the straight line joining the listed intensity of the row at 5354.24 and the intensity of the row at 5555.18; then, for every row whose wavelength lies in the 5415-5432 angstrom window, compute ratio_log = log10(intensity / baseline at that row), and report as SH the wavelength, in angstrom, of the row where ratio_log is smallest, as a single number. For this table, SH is 5416.24 angstrom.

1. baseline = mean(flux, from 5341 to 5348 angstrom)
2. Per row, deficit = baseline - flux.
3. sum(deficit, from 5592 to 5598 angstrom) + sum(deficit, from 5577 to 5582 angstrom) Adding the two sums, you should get -21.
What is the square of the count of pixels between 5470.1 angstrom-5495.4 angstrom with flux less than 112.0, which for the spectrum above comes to 49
